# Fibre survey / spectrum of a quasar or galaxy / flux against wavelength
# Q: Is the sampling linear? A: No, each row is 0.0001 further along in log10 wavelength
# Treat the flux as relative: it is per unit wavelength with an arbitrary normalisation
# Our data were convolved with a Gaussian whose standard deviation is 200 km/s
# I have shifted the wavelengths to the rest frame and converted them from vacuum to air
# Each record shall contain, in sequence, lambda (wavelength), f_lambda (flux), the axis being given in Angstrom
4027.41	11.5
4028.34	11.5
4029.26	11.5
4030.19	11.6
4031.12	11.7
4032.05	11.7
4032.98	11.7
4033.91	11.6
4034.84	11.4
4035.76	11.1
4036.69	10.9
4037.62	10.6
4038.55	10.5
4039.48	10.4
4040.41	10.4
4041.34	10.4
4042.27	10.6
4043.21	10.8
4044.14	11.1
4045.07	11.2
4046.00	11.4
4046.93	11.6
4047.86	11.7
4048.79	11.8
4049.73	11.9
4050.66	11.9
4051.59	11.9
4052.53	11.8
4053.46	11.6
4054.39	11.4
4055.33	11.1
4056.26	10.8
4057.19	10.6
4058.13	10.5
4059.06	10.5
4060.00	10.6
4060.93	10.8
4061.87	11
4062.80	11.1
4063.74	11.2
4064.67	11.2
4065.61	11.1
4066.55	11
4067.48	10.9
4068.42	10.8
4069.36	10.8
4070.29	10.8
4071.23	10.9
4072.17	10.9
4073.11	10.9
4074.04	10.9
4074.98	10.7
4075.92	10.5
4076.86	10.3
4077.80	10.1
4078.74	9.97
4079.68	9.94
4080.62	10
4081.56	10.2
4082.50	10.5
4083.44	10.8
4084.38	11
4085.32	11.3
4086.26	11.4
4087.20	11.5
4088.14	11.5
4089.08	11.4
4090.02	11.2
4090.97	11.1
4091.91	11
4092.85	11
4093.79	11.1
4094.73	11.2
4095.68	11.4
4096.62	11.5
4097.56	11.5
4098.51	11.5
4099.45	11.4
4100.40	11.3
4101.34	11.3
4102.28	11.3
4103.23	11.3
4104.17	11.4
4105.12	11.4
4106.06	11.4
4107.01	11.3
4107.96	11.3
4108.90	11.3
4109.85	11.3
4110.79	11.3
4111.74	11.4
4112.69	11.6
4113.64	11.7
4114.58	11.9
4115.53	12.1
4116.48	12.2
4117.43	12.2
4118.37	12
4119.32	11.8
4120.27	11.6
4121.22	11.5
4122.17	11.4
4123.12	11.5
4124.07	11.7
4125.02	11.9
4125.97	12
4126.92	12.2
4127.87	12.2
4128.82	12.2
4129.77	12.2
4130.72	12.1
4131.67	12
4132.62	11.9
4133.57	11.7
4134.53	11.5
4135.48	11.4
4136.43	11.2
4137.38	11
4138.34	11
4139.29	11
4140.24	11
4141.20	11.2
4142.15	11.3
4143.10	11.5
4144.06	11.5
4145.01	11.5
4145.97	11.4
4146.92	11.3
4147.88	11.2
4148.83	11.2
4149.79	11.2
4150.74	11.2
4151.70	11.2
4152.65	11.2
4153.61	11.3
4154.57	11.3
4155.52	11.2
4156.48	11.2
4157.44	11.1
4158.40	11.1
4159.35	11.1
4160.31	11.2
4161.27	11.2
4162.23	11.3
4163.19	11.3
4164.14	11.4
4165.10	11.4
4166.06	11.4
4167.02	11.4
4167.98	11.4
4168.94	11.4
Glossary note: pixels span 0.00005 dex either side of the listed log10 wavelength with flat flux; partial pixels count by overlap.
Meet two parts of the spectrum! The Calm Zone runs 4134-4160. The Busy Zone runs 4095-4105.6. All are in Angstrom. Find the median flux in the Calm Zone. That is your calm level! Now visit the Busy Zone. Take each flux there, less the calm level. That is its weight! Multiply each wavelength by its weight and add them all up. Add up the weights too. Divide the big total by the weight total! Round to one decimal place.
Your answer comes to 4099.7 Angstrom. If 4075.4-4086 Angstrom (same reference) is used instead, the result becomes 4079.5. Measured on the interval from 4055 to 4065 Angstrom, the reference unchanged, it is 4058.8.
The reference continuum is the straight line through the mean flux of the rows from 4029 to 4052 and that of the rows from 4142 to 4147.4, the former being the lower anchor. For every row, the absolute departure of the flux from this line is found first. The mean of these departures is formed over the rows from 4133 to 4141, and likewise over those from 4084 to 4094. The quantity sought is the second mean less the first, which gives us -0.09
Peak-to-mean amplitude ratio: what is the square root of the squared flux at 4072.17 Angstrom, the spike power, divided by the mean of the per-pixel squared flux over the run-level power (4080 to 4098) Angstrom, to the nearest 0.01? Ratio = 0.98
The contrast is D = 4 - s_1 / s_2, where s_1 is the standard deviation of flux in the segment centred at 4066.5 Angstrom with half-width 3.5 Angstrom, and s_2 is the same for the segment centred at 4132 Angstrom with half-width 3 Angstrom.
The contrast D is 3.3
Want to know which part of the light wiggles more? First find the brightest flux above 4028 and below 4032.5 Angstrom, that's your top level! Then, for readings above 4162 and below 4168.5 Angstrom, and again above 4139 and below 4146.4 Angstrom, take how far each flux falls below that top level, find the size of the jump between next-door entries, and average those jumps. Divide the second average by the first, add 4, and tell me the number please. 9.14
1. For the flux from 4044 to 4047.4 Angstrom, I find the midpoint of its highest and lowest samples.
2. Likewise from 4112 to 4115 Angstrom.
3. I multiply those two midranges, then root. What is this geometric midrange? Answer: 11.5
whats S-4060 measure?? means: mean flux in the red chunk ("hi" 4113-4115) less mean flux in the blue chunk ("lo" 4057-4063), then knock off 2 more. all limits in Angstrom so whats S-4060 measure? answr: -0.9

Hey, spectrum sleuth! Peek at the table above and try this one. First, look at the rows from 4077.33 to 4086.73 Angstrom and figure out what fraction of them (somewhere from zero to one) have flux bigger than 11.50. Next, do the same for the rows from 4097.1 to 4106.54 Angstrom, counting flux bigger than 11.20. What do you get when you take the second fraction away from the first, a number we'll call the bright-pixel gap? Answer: -1.0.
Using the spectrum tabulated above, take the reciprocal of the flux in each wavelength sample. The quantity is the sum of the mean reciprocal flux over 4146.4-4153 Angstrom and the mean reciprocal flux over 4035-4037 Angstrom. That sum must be 0.180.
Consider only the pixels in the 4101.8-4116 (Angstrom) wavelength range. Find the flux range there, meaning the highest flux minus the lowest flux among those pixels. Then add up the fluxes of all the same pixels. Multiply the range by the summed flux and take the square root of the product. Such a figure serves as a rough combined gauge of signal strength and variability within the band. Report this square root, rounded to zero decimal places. 12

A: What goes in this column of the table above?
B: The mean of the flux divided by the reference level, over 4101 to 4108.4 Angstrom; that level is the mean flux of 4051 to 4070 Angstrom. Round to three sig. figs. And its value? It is 1.03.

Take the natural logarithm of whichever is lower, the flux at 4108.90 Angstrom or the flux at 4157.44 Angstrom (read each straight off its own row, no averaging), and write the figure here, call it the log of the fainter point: 2.41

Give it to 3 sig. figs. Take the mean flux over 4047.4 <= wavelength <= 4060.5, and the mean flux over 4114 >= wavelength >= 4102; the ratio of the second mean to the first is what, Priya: 1.01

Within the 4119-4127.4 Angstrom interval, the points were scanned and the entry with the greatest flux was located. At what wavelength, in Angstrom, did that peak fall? 4126.92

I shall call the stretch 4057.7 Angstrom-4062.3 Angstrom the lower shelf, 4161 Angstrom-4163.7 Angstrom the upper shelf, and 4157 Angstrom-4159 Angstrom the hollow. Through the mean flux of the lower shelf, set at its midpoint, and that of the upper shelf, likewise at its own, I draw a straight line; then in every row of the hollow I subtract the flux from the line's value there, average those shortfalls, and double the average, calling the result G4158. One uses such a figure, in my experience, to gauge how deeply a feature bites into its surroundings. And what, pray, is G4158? 0.3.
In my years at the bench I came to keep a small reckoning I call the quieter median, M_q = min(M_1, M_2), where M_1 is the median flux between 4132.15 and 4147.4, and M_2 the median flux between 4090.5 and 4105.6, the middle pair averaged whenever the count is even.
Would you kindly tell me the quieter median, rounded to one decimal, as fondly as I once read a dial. 11.3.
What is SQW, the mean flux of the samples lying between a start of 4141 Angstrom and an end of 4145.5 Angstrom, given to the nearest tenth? 11.4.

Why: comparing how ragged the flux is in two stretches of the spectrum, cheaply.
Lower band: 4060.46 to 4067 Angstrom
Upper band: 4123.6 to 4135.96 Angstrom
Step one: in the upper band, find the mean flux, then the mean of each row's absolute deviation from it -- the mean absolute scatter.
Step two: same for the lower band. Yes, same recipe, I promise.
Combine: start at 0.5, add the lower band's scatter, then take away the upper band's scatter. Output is 0.4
